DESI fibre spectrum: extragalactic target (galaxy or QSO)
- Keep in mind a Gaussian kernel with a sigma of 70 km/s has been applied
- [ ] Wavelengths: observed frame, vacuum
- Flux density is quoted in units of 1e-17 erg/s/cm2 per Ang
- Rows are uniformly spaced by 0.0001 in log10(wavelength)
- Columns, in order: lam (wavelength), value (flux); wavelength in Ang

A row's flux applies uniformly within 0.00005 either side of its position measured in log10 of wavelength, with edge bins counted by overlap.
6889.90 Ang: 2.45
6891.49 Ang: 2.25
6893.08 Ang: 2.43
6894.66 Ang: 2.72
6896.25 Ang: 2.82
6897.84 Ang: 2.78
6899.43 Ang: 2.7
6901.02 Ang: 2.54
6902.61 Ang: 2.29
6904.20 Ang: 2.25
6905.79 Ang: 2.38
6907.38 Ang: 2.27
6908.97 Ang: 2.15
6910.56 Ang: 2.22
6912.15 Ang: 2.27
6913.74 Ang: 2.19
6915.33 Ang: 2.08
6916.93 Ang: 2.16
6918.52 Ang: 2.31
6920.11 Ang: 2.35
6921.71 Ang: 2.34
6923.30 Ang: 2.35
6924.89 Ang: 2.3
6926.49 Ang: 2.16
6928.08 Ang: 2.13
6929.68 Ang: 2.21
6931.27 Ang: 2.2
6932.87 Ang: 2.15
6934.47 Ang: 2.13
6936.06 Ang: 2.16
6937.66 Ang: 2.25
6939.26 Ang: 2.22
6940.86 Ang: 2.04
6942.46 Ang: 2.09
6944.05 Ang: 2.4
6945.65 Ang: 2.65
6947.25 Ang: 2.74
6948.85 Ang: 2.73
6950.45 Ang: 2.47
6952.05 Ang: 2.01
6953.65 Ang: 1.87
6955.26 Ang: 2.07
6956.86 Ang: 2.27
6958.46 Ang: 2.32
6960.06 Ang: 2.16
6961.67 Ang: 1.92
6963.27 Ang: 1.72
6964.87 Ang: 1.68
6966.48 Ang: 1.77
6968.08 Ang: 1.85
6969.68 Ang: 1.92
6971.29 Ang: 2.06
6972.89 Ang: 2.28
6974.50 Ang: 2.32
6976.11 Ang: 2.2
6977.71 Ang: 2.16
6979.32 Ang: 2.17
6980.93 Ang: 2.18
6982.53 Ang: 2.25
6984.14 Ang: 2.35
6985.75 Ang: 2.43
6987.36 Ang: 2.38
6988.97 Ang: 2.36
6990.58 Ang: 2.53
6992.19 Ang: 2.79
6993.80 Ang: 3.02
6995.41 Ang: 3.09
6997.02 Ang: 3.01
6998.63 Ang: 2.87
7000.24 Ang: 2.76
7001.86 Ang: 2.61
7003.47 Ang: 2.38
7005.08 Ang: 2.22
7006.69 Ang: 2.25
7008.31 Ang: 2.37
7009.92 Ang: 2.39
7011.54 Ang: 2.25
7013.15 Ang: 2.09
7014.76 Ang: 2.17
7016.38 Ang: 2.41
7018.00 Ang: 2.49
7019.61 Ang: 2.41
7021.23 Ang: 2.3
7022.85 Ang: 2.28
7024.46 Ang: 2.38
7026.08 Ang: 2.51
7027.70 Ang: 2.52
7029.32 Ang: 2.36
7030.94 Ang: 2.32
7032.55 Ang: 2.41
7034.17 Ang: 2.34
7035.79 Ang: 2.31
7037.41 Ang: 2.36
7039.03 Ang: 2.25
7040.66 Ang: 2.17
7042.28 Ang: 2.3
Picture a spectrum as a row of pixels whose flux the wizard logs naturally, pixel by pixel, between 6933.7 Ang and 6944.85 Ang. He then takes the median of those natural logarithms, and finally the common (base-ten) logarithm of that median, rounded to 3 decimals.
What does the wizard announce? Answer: -0.113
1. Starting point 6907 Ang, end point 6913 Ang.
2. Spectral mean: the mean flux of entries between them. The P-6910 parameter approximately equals 2.2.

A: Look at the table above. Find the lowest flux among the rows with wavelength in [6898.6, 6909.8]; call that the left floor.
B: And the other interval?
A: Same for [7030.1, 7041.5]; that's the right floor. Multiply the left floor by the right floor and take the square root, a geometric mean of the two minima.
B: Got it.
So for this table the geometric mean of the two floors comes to 2.16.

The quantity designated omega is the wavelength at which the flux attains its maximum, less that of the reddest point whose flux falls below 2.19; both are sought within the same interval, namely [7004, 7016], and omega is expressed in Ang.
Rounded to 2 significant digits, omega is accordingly -4.8 Ang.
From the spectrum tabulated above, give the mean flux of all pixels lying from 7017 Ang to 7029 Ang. 2.41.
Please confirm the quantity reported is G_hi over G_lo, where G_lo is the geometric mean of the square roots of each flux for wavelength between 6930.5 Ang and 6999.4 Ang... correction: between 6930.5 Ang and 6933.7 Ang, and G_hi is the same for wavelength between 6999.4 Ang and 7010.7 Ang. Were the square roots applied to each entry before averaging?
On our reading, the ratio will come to 1.05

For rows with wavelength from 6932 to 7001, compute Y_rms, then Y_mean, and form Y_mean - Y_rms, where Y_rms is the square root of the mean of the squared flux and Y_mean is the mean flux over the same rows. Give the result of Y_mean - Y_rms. -0.026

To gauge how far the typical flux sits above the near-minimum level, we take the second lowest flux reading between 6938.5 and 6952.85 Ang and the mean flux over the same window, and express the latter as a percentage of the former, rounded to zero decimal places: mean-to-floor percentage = 116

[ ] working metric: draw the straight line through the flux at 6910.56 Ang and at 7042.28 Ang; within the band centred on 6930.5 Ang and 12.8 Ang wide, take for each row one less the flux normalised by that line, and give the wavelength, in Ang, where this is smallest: 6924.89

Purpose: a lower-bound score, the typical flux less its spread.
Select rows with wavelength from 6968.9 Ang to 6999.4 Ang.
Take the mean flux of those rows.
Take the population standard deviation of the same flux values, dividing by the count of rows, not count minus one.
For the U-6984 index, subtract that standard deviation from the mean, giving 2.10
